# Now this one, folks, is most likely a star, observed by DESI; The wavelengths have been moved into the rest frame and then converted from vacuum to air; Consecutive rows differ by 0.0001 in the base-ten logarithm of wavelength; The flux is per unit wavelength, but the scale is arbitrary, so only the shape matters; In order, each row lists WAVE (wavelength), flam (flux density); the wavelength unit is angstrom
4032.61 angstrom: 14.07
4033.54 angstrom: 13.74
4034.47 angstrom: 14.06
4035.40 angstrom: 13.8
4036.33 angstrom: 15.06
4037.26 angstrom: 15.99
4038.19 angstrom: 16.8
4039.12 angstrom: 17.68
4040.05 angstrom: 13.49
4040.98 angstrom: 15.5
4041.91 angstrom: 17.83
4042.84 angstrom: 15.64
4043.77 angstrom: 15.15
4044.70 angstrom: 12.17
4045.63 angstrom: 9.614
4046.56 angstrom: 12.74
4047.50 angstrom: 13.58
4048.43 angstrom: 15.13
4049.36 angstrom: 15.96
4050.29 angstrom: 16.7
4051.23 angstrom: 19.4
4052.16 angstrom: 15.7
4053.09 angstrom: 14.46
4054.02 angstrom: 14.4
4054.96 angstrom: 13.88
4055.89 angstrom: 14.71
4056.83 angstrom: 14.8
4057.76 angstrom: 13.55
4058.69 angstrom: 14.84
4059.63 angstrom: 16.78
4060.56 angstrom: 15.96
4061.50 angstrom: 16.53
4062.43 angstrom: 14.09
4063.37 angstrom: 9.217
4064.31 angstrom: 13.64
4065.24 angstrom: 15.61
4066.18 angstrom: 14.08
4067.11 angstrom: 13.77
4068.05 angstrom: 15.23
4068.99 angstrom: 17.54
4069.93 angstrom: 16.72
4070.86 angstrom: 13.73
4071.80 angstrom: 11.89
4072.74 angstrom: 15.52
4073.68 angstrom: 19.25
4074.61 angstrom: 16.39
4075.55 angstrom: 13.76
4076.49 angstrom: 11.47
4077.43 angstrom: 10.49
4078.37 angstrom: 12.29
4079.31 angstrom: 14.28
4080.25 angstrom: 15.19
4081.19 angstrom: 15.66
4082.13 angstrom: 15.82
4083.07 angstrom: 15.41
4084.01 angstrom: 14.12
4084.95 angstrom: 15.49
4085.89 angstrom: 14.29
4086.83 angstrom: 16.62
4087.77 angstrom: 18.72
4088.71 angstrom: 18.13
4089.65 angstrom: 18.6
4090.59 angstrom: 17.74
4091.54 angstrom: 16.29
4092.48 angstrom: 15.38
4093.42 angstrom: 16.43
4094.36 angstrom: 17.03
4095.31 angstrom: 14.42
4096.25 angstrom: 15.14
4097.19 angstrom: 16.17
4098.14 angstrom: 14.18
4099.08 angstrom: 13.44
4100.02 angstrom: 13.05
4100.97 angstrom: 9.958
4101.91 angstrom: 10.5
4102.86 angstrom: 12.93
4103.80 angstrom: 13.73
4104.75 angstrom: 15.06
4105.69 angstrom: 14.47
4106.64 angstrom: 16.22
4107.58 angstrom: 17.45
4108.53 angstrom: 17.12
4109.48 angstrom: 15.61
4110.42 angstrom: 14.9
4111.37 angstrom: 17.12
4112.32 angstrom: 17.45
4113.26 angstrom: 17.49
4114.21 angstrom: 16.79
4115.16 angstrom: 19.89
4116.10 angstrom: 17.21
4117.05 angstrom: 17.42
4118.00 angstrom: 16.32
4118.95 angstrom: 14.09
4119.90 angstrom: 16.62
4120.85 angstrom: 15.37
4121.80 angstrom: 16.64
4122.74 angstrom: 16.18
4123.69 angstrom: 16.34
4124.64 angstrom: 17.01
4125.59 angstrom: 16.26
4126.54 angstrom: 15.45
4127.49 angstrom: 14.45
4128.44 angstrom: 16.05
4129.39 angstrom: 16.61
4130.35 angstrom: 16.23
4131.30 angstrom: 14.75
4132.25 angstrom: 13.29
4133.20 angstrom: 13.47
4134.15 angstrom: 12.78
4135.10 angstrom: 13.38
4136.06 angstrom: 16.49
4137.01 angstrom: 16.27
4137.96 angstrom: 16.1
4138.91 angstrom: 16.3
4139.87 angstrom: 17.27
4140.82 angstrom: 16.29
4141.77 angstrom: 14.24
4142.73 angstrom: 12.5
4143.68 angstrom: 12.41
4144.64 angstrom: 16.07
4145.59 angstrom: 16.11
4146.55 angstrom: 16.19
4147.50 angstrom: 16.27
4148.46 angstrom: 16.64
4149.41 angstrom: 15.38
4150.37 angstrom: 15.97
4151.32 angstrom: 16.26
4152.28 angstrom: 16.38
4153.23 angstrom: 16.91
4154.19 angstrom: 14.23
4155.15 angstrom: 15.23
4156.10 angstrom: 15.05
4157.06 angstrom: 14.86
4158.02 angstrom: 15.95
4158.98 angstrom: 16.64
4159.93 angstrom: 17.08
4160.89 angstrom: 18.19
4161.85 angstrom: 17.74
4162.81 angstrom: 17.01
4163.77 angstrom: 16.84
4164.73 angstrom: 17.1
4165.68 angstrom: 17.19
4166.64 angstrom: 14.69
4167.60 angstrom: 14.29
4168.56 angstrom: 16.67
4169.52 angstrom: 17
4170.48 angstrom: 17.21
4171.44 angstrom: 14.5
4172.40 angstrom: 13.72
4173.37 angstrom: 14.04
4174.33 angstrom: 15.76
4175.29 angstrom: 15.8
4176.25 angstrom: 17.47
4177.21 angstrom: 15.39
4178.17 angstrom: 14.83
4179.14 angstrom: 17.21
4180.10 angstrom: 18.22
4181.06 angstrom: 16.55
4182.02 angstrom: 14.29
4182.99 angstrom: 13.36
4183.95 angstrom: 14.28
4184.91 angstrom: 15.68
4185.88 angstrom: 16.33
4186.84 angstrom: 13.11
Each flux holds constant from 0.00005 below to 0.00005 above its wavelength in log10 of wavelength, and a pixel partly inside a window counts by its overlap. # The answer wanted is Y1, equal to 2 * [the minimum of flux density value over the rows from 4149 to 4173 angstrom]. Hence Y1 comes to 27.4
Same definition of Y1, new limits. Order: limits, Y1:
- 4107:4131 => 28.2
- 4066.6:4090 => 21.0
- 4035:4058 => 19.2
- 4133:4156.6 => 24.8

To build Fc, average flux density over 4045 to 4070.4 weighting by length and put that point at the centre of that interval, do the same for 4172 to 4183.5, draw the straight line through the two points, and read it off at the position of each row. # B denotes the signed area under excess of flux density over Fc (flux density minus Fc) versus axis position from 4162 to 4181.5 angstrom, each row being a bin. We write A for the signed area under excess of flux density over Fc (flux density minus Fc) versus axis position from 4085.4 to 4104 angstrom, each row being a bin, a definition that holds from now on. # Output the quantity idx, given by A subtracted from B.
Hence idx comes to 8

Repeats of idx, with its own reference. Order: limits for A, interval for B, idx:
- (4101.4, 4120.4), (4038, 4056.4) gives -9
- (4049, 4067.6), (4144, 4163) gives 12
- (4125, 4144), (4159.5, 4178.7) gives 16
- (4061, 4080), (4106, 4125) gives 39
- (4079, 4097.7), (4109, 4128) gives 4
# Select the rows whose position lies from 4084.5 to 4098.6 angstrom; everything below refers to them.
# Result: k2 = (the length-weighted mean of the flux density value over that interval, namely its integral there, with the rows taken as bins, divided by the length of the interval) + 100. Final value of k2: 116.3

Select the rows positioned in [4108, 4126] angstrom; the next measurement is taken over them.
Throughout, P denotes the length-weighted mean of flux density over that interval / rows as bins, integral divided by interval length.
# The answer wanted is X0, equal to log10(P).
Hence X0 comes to 1.22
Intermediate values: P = 16.6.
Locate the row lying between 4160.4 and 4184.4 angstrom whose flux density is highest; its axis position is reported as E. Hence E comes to 4180.10 angstrom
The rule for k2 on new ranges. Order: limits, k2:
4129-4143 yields 115.1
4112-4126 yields 116.7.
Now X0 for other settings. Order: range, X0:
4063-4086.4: 1.16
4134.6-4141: 1.20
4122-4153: 1.19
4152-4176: 1.20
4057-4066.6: 1.16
